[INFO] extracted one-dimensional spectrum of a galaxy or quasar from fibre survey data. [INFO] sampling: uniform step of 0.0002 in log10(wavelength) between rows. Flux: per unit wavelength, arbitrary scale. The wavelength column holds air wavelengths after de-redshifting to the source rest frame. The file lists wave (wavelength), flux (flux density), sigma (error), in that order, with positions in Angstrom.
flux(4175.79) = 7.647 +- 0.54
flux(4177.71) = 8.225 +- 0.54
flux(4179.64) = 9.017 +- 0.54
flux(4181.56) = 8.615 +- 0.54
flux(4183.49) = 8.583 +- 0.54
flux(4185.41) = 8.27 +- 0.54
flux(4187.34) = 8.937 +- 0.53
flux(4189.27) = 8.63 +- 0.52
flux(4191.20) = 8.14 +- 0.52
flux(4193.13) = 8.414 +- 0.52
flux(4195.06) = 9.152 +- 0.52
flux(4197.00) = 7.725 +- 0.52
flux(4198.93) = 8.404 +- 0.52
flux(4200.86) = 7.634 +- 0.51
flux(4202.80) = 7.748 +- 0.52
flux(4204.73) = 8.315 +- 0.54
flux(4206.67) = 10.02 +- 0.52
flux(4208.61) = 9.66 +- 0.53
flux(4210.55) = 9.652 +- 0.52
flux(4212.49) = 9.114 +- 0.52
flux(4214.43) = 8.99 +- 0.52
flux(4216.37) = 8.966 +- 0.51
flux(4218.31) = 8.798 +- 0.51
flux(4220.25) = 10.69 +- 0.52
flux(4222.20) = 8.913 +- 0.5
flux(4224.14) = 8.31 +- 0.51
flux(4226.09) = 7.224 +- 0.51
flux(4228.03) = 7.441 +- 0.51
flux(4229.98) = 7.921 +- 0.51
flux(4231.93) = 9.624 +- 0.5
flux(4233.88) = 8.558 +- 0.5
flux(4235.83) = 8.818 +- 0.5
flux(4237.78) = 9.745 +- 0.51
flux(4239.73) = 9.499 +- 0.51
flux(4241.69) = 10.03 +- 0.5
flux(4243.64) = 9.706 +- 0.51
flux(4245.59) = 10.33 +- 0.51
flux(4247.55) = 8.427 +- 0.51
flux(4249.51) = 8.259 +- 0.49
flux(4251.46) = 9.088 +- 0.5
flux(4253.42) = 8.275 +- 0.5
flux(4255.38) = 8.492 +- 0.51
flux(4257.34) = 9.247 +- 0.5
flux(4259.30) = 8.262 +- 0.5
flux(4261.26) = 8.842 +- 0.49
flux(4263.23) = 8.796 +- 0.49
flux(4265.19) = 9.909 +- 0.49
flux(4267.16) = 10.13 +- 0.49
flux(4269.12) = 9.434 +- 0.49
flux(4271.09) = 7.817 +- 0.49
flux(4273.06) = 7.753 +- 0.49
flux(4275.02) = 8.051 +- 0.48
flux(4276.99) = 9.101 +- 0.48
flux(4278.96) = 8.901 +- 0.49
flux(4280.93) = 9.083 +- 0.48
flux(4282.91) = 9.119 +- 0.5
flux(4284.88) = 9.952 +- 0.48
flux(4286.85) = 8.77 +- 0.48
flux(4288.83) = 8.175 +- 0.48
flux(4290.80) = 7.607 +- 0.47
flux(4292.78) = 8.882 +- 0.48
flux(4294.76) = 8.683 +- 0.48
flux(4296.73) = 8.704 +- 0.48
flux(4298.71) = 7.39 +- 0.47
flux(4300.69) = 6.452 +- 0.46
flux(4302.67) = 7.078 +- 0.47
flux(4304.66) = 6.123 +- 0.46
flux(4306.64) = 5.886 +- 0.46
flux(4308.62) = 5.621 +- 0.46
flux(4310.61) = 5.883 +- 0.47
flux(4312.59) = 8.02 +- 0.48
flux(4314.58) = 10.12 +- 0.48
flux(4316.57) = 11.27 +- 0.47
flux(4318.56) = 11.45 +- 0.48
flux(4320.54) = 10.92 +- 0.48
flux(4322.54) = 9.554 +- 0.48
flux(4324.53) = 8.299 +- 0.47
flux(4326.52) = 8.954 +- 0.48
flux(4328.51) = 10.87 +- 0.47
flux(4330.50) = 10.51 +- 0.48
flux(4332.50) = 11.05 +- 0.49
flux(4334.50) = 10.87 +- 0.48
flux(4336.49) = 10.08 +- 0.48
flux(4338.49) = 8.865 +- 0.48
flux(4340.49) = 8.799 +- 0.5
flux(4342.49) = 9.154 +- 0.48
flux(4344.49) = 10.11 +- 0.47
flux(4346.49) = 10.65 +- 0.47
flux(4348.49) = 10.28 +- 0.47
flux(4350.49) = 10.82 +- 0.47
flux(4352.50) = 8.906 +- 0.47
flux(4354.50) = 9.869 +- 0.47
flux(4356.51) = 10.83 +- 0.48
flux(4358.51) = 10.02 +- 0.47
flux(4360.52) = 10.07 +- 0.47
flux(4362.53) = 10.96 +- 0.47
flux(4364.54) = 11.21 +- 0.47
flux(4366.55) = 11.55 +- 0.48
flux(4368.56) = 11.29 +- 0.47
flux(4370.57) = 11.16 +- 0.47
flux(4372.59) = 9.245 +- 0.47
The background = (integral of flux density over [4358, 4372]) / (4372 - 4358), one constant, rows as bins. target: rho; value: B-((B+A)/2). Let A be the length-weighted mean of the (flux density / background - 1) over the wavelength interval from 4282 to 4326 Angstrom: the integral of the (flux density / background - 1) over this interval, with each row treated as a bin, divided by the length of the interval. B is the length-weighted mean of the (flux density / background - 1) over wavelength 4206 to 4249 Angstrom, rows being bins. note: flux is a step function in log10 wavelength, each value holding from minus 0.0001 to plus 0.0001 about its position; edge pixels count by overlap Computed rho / 0.03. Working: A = -0.23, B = -0.163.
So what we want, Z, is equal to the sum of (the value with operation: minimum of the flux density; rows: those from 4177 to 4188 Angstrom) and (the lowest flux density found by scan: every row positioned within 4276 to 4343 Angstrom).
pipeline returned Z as 13.8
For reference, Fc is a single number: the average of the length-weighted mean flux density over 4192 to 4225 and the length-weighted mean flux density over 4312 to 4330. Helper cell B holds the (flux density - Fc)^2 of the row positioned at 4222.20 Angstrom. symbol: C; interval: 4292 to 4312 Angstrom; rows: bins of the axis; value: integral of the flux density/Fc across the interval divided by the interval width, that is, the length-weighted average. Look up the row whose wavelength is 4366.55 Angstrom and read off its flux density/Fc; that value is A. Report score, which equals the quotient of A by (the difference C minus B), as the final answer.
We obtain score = 3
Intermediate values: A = 1.23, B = 0.26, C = 0.75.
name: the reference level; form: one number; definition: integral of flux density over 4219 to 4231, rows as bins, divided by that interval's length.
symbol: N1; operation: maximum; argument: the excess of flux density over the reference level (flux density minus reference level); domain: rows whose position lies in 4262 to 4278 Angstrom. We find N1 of 1.7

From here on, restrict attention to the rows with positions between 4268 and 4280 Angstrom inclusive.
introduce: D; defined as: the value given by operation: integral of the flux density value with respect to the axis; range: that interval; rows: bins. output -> 102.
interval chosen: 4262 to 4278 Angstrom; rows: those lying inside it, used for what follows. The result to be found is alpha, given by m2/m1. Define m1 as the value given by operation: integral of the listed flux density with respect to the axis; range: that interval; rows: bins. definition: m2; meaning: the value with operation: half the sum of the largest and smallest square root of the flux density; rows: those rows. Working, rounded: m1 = 142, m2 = 2.98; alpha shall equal 0.0210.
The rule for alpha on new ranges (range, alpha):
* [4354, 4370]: 0.0190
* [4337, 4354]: 0.0189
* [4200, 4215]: 0.0222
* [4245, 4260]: 0.0231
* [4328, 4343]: 0.0209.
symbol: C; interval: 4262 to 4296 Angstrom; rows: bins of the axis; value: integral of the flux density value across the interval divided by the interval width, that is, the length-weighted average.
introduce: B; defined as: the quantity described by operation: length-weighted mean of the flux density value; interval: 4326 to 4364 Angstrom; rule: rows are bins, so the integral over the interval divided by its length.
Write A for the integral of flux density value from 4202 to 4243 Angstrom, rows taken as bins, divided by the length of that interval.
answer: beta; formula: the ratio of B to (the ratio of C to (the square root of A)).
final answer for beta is 3.43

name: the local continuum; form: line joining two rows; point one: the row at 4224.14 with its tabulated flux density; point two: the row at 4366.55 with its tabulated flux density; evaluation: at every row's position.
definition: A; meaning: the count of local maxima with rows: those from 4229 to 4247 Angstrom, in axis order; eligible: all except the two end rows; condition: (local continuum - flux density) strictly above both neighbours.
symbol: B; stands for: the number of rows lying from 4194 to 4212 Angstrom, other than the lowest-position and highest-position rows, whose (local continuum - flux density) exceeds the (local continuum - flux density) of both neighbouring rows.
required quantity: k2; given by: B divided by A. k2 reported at 0.7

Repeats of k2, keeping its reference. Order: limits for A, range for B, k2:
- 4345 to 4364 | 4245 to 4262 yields 1.0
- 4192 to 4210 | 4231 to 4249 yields 1.5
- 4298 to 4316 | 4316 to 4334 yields 1.0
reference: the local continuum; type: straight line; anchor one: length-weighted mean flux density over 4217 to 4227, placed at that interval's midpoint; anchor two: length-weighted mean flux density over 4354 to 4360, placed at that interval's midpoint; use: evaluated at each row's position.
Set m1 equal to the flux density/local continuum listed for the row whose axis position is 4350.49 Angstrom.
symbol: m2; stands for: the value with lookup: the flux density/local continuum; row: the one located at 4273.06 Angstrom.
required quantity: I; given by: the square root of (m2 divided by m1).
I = 0.88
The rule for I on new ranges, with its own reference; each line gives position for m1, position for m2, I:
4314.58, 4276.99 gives 0.97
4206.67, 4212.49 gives 0.95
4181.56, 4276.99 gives 0.97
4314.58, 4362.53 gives 1.01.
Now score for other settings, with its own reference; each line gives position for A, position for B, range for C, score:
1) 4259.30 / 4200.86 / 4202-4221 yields 0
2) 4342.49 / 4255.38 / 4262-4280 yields 14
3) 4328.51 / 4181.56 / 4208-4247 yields 4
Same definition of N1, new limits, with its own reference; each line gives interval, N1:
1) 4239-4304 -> 1.9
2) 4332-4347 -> 2.6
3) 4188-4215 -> 1.6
